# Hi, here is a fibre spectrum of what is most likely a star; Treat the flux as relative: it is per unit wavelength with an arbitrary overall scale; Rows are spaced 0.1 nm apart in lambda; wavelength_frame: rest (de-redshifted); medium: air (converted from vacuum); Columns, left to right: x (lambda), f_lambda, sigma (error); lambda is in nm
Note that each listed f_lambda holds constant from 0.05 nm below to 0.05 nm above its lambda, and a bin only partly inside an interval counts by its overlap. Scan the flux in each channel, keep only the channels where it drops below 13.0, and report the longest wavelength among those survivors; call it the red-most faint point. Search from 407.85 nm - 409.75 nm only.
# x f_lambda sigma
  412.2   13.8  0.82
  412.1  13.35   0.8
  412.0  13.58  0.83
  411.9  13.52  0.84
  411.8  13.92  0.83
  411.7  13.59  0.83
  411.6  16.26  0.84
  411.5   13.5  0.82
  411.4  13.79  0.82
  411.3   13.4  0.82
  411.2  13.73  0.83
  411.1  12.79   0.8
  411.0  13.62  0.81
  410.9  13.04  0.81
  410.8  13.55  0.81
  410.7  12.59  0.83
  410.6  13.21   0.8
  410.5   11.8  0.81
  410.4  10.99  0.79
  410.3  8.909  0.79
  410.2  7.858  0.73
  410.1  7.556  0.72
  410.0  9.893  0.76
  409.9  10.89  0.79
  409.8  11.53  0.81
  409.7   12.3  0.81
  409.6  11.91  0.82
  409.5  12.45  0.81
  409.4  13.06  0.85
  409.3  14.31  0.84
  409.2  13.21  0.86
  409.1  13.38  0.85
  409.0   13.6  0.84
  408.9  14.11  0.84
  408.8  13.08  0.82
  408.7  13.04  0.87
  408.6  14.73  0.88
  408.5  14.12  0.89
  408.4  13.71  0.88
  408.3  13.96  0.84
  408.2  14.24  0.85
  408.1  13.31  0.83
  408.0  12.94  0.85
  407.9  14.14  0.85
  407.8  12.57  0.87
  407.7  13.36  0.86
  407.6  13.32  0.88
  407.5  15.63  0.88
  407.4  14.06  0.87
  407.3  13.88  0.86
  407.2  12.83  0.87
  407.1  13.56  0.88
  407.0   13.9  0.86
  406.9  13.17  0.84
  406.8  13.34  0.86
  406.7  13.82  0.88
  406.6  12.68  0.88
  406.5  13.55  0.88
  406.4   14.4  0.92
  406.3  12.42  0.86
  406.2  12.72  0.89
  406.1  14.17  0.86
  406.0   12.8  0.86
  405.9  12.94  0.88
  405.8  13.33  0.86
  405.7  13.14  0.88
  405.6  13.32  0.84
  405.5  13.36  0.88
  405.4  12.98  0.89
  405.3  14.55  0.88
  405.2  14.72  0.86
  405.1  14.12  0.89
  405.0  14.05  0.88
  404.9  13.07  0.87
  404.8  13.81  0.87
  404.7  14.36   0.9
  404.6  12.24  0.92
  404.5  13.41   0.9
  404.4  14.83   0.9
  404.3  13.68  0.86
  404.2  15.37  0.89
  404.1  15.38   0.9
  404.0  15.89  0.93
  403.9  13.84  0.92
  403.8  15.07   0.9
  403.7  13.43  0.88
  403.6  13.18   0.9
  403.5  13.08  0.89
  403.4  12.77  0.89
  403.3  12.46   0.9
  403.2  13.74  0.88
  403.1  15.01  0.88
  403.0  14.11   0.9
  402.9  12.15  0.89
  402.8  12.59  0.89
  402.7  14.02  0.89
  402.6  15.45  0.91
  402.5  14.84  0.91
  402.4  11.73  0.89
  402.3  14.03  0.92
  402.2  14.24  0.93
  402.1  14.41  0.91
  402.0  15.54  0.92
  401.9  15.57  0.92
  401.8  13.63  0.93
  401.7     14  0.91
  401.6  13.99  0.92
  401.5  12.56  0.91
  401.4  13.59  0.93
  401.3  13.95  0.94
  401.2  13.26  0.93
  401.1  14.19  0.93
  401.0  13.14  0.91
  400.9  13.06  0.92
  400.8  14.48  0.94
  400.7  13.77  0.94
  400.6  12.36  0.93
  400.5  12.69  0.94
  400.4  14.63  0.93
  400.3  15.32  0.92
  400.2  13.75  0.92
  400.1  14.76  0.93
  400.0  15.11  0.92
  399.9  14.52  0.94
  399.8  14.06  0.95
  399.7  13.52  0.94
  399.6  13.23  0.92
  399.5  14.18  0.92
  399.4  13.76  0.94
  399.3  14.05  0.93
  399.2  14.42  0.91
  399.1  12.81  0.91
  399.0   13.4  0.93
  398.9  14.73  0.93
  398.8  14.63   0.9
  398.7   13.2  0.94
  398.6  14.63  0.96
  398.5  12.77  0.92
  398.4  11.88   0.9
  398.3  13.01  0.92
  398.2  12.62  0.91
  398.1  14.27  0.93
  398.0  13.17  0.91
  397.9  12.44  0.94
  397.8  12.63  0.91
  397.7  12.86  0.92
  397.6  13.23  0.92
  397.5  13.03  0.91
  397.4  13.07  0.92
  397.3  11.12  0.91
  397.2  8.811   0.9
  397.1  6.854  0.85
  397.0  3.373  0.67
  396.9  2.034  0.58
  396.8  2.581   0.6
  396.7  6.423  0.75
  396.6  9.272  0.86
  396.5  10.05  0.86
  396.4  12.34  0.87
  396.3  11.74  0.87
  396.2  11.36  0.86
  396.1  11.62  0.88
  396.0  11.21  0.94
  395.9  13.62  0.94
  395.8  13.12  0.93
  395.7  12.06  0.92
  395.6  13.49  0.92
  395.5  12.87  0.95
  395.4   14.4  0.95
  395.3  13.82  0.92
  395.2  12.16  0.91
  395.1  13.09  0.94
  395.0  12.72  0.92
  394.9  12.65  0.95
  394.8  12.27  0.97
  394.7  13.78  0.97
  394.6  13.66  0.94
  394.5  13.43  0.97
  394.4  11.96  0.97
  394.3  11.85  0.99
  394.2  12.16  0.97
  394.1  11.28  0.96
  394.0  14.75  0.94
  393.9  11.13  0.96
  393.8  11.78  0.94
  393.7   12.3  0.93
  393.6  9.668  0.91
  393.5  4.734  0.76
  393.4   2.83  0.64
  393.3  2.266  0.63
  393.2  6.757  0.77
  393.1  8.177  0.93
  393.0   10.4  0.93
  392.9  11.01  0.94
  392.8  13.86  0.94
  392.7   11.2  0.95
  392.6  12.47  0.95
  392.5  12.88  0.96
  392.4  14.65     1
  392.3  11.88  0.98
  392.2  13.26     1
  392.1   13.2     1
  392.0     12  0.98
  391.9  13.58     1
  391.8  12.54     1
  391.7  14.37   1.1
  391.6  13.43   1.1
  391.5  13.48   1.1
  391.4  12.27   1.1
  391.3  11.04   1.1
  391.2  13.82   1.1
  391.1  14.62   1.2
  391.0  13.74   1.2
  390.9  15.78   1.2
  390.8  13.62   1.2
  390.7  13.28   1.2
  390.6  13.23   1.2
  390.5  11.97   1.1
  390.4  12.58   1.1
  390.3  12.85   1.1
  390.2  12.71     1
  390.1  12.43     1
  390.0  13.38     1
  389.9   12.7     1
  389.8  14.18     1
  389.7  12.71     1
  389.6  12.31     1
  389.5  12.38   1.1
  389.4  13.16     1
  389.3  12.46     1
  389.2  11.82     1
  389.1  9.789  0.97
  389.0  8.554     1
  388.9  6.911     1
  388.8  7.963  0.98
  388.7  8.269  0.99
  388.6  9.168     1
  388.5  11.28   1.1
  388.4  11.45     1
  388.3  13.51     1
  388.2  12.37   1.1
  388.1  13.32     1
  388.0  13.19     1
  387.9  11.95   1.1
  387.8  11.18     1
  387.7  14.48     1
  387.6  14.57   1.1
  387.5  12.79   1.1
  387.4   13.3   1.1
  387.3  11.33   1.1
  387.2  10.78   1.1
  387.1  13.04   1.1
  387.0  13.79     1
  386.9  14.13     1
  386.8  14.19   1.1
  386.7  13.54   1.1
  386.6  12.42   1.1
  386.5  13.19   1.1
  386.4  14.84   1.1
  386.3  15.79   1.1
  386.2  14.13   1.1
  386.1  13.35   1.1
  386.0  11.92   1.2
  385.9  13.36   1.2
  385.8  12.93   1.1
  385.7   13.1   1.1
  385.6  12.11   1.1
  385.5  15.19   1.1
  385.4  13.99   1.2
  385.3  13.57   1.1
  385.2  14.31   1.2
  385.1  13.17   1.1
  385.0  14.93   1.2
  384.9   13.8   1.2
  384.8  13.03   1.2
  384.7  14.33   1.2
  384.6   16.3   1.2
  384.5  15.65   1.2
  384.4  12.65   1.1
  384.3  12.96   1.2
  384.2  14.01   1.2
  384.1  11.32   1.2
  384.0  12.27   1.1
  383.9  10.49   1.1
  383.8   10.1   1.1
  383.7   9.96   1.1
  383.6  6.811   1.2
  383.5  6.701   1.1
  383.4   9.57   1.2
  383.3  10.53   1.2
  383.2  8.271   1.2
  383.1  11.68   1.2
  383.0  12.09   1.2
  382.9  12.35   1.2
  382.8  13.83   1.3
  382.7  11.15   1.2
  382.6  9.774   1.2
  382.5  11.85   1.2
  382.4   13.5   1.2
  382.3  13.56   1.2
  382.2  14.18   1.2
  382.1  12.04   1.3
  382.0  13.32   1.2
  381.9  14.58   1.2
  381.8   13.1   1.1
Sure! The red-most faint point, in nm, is 409.7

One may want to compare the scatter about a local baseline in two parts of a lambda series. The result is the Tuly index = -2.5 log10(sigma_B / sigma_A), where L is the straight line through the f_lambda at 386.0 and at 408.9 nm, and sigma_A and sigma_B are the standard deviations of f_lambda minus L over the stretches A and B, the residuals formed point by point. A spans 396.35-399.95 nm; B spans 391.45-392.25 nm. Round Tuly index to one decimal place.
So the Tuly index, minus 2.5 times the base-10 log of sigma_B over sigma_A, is 1.7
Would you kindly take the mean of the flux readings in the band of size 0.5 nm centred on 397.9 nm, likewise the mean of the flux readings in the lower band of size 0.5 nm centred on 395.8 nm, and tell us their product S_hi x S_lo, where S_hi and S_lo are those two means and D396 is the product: 166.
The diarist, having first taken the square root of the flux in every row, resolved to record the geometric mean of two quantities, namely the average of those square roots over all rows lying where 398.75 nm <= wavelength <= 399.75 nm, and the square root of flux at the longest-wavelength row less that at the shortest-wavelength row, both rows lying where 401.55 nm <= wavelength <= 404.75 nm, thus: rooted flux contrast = 0.4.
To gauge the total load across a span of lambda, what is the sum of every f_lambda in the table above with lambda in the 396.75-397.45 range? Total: 48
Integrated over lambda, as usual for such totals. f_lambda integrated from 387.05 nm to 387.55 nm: 6.12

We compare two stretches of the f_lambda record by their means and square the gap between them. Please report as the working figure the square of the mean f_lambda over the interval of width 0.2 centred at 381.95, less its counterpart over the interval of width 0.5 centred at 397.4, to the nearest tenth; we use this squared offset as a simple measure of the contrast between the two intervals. 4.4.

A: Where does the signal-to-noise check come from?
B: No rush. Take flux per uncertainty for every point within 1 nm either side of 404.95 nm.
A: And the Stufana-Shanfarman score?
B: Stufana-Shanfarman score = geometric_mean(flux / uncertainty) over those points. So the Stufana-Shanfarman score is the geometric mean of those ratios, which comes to 15.7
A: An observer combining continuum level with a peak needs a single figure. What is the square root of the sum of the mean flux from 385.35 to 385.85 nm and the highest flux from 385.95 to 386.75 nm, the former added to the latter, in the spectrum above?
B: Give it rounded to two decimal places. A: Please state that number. 5.41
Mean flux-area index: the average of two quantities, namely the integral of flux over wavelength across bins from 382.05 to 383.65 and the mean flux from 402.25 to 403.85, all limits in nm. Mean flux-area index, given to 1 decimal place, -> 15.7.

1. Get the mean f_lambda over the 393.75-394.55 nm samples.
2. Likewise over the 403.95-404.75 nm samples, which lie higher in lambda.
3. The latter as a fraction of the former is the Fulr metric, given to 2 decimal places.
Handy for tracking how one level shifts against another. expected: 1.17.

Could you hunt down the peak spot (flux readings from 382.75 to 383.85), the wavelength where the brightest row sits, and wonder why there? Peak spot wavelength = 382.8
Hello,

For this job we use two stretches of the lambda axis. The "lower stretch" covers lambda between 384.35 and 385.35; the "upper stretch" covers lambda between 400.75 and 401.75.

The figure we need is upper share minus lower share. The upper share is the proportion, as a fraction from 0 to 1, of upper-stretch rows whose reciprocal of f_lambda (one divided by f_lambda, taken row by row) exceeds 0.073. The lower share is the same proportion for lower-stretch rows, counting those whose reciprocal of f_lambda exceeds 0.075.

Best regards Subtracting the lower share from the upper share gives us 0.20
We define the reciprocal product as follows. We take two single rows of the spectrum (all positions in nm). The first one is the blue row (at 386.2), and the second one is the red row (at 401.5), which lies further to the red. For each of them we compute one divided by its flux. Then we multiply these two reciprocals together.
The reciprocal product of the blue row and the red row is 0.0056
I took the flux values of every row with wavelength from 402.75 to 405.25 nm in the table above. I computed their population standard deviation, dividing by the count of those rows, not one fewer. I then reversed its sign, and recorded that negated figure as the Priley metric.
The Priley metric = -1.0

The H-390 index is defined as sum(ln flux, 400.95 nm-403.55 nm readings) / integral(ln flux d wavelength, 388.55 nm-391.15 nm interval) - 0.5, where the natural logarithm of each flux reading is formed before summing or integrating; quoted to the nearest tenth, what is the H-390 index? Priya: 10.1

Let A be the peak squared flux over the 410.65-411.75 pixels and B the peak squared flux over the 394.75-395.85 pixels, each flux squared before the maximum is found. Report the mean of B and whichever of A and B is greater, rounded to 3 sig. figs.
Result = 236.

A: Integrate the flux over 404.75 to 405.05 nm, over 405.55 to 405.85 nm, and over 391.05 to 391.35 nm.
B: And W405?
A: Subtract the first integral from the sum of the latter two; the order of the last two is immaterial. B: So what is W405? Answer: 3.83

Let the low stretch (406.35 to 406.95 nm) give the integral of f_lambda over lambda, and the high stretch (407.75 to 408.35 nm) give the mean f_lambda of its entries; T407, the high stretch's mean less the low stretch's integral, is 5.43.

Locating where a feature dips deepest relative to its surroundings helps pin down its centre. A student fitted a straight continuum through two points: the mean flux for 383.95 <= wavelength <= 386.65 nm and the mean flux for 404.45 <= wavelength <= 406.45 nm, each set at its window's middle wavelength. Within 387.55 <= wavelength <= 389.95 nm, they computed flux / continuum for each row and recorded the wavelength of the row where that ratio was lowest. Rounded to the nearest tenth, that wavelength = 388.9 nm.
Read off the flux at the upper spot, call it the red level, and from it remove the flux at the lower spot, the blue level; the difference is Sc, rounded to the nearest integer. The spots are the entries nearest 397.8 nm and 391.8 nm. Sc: 0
